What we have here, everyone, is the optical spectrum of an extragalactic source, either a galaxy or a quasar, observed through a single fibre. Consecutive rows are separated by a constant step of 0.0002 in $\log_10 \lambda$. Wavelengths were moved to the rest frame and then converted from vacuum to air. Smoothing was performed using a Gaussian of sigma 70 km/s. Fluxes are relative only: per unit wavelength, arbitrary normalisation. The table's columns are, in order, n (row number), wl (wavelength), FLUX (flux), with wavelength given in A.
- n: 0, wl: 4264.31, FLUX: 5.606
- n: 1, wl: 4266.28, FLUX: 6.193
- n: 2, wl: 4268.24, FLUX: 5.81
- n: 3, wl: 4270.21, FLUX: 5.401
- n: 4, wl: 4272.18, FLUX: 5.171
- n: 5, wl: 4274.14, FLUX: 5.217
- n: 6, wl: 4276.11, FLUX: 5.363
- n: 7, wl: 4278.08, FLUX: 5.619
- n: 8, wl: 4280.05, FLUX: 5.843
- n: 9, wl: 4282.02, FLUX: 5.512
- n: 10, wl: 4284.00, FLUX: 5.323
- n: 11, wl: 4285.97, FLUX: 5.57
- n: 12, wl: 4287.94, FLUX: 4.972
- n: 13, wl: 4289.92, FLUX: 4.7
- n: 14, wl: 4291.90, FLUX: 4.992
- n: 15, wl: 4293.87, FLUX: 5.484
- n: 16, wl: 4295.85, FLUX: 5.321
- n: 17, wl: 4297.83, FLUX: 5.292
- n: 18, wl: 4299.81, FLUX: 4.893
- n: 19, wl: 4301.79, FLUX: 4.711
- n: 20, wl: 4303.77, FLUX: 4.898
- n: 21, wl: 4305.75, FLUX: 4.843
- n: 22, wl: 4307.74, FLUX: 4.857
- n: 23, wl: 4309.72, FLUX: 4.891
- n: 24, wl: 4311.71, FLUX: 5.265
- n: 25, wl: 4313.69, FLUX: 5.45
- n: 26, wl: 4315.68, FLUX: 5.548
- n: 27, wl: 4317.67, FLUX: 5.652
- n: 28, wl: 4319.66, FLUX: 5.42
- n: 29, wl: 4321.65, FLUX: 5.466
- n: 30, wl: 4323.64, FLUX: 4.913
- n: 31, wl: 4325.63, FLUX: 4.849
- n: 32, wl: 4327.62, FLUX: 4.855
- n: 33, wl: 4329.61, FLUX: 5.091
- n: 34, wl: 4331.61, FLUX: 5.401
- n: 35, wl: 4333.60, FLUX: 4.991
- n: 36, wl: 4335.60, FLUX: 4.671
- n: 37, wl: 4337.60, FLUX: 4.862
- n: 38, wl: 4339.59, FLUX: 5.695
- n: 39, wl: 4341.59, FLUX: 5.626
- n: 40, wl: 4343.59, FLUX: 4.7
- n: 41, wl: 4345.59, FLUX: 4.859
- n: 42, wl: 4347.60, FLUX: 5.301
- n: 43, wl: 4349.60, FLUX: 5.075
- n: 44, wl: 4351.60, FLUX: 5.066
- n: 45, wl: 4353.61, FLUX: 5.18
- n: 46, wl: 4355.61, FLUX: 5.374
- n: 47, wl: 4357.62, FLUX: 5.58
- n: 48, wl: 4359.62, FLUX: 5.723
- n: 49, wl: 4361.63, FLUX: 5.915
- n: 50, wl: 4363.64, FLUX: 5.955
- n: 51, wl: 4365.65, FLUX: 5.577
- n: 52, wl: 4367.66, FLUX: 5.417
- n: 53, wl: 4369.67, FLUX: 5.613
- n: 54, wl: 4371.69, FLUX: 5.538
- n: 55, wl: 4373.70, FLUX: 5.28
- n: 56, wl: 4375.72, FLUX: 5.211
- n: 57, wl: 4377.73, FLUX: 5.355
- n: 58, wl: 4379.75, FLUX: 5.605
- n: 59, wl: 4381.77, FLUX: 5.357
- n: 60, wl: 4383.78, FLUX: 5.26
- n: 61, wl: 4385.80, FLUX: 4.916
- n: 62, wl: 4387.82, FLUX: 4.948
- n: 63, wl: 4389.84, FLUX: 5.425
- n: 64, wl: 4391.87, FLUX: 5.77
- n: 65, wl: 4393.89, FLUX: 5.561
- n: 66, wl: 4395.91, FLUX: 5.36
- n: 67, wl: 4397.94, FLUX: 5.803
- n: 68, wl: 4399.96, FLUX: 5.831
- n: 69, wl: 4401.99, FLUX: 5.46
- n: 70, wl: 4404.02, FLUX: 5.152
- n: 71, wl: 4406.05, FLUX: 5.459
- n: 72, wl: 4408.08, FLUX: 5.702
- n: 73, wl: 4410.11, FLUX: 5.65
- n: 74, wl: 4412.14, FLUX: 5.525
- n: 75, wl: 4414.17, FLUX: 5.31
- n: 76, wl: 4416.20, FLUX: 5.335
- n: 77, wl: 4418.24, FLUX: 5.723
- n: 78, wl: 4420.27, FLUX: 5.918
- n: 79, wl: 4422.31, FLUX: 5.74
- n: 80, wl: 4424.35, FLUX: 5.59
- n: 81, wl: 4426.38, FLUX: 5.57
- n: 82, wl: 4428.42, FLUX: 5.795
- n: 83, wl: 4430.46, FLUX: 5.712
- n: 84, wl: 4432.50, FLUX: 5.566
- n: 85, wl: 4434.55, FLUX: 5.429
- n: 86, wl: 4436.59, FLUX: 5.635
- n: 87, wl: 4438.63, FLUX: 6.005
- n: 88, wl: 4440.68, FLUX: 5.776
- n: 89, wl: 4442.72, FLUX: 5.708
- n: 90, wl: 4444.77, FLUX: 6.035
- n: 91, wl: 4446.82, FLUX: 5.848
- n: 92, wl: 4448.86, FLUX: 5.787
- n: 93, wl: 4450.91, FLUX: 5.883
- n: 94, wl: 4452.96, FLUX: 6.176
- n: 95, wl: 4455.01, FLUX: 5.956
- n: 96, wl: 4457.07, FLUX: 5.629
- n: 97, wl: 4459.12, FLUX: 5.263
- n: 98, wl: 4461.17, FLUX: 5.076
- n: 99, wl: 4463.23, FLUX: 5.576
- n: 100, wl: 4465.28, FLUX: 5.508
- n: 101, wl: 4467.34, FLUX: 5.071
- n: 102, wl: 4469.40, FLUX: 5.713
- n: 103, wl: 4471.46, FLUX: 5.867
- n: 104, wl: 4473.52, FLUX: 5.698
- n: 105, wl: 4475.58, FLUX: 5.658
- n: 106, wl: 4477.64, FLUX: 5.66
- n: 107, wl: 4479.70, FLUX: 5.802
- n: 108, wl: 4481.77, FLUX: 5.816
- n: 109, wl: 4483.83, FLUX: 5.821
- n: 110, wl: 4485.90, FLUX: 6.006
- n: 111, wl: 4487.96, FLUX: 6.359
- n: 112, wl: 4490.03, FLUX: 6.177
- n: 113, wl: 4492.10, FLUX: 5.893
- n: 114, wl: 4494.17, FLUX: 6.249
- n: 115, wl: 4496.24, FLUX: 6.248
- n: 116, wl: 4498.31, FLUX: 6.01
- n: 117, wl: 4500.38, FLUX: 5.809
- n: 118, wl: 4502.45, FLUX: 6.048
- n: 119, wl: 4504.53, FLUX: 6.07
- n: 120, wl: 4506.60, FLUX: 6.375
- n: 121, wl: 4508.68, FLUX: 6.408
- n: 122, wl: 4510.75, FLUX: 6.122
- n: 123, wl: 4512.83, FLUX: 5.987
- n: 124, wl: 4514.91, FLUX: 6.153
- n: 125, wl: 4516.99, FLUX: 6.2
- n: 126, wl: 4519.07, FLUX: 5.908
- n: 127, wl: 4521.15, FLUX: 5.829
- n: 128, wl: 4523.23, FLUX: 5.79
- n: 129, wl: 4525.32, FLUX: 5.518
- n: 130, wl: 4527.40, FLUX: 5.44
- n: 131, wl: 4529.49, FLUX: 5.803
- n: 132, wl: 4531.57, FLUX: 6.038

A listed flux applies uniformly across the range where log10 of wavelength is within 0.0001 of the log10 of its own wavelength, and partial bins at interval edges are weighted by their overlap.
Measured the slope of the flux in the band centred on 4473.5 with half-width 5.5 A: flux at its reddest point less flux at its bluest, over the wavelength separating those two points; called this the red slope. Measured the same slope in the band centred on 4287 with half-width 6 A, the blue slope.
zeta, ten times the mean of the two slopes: -0.3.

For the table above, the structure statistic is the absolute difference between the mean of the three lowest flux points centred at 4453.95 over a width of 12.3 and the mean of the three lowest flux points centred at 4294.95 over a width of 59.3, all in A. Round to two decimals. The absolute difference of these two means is 0.81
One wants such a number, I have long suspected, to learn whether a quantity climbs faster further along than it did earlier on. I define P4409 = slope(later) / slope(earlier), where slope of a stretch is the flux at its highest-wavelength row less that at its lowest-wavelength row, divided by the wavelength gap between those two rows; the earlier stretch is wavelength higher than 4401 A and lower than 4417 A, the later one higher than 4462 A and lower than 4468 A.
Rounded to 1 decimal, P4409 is 14.0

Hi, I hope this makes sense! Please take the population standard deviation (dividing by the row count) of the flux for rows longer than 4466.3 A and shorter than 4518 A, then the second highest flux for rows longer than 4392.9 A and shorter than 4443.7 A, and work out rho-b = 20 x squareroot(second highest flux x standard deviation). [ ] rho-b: 26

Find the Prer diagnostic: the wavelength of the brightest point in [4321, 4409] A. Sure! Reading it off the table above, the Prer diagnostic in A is 4363.64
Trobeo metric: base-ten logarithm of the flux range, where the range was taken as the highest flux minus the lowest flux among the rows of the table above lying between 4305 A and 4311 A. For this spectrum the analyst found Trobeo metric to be -1.32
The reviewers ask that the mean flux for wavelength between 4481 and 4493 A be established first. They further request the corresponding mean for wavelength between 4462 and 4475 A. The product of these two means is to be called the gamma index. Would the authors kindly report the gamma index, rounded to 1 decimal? 33.5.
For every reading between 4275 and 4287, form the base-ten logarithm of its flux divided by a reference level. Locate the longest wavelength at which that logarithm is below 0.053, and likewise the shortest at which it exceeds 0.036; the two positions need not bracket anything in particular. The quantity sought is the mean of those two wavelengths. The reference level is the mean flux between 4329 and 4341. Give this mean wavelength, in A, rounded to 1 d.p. 4282.0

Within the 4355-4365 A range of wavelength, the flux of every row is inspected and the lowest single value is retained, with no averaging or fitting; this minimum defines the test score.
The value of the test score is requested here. 5.374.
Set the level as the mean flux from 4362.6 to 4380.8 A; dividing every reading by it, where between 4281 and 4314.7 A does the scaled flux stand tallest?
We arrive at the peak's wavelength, 4285.97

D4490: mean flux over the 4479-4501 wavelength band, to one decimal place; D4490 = 6.0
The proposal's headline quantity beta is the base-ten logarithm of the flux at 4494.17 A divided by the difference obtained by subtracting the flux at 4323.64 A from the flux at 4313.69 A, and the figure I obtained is 1.07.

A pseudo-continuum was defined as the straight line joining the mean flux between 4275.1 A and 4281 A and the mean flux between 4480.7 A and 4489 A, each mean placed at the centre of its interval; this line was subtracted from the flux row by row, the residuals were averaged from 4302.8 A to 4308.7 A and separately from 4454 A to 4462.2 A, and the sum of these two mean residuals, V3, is -1.26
